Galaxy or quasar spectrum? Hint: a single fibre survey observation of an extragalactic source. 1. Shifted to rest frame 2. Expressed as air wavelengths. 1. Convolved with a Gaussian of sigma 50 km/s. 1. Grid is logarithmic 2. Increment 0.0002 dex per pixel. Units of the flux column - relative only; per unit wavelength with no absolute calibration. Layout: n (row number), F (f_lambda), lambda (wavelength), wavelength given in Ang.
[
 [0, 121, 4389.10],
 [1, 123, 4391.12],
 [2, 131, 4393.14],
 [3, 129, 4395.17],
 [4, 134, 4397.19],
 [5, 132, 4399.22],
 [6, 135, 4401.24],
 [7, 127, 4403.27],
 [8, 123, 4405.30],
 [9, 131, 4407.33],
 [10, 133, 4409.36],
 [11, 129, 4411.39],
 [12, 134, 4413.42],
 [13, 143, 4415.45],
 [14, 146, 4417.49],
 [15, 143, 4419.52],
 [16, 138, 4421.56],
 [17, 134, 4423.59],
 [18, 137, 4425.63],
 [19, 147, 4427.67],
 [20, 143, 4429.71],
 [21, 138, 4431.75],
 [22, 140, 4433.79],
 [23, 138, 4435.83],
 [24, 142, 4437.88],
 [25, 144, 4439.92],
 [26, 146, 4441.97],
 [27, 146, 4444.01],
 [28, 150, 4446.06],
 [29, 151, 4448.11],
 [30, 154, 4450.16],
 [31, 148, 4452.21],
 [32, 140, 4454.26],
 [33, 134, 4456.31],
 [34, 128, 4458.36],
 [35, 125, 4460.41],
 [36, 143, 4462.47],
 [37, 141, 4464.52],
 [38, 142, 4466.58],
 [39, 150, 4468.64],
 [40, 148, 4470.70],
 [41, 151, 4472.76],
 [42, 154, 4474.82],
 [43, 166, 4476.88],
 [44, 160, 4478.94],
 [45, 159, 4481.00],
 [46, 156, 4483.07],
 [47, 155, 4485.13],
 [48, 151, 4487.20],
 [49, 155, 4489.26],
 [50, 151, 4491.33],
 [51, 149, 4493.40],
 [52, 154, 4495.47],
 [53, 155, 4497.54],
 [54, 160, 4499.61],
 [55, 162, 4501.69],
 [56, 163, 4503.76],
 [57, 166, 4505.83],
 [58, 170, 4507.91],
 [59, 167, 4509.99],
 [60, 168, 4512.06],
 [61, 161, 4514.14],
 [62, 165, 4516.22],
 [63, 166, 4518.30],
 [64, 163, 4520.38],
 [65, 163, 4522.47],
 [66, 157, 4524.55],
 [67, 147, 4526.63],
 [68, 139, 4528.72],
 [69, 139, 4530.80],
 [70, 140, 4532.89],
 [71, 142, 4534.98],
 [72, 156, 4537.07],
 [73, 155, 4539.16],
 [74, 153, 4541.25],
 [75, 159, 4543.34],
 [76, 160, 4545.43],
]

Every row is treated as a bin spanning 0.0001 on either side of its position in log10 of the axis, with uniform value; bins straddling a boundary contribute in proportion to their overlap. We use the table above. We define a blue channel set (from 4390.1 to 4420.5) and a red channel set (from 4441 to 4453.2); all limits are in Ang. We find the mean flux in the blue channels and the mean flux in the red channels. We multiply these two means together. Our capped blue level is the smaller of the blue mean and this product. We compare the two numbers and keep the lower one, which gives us 133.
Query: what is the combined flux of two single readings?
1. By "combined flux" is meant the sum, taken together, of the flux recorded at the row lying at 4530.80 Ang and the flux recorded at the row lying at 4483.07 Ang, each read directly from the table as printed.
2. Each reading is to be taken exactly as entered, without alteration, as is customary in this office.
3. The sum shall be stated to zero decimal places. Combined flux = 295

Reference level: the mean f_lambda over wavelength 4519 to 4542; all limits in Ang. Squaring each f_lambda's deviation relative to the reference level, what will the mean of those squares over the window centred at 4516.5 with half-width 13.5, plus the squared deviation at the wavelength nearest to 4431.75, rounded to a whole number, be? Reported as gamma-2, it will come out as 342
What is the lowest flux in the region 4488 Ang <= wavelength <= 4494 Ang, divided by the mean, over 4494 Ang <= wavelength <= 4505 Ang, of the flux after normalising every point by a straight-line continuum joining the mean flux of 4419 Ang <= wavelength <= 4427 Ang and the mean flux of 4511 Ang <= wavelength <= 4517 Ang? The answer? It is 151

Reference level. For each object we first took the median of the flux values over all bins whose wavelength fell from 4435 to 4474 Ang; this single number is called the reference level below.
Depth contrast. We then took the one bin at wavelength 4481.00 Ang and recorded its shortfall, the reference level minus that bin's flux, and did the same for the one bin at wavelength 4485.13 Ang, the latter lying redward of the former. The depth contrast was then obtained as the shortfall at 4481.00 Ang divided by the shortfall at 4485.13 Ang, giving 1.4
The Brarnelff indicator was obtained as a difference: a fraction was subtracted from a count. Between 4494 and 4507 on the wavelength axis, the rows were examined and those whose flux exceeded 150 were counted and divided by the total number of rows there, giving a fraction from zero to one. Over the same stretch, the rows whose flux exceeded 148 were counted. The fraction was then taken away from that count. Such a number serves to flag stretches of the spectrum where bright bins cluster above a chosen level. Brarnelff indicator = 5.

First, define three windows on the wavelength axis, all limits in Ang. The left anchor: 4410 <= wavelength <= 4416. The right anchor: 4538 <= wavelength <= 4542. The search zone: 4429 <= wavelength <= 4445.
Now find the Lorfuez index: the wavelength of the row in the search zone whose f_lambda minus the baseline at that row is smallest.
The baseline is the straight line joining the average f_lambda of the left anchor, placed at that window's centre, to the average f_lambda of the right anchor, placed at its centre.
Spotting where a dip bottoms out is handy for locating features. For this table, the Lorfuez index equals 4435.83 Ang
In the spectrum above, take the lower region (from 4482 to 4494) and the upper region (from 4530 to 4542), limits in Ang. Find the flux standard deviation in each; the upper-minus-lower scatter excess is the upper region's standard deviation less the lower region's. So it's 5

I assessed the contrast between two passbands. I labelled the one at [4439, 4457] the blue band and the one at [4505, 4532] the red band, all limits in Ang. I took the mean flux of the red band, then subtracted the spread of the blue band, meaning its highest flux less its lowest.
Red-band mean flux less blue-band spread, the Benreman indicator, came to 139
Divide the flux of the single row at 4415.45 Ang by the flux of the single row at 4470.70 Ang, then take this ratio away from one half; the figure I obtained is -0.47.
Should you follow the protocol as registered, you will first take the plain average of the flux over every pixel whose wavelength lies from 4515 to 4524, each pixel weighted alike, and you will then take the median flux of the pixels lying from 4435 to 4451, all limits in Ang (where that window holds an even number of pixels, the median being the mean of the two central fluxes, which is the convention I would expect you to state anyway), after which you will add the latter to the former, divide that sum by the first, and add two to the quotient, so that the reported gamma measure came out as 3.89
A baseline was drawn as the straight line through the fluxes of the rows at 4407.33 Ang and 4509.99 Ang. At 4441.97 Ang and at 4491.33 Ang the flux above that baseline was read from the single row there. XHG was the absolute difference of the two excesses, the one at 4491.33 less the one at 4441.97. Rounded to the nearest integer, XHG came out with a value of 12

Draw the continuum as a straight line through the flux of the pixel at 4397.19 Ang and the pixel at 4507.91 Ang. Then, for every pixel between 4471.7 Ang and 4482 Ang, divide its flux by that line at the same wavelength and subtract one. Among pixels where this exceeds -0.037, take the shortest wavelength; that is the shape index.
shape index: 4474.82 Ang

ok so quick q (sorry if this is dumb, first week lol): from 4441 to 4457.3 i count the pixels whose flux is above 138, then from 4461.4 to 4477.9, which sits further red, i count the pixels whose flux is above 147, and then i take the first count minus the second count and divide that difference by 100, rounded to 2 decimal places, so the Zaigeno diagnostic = 0.02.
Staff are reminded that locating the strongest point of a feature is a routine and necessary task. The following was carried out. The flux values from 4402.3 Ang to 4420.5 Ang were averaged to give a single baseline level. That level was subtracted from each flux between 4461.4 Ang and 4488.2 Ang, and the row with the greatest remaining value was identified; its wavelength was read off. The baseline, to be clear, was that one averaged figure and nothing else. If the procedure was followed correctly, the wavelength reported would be 4476.88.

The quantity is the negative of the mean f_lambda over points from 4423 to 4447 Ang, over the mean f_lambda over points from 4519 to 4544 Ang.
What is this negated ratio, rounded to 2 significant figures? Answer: -0.94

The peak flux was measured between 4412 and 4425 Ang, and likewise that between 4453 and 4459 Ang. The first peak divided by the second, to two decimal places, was 1.04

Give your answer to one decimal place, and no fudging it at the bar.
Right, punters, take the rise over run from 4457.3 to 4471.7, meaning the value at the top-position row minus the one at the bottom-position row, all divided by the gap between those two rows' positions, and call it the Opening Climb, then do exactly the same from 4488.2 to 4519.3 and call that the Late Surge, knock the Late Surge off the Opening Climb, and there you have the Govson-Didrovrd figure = 1.2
